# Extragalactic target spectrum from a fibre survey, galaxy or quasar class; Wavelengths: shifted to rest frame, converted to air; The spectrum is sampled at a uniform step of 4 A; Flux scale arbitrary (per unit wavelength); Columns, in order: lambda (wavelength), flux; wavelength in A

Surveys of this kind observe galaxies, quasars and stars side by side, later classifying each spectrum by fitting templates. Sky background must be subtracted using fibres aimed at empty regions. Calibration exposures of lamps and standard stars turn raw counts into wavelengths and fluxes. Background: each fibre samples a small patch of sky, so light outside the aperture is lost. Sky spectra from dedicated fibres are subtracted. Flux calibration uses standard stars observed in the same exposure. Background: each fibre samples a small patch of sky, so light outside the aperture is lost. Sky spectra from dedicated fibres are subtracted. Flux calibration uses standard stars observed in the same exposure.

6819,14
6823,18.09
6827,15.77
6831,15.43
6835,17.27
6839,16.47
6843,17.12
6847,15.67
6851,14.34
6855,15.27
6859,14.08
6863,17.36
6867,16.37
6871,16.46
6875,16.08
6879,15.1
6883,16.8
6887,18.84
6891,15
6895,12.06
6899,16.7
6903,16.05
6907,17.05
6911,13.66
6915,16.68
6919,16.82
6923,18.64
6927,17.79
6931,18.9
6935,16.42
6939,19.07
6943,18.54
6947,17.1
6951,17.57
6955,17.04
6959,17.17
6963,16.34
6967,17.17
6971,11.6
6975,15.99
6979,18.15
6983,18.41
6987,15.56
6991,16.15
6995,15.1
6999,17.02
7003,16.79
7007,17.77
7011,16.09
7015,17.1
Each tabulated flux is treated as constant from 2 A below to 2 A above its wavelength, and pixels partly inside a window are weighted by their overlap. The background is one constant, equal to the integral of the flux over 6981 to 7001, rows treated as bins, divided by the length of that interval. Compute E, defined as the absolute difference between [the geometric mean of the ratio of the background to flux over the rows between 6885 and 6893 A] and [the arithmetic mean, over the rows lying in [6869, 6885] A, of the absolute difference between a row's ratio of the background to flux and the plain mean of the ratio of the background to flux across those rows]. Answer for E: 0.94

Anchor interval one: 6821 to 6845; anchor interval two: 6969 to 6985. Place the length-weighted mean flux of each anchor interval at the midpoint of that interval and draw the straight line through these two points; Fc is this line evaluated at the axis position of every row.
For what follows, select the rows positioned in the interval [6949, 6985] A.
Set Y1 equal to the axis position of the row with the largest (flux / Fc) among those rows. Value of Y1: 6983 A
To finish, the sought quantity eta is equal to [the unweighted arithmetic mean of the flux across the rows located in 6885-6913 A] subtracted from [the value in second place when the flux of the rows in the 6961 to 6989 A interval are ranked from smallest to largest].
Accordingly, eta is -0.1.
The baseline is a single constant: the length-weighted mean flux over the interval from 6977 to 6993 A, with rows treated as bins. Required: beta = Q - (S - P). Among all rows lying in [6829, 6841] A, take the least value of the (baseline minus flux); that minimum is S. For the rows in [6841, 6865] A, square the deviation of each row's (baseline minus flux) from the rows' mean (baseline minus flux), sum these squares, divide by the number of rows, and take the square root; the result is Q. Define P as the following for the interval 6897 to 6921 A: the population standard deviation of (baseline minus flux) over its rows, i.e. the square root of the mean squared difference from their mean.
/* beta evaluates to 2.6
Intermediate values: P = 1.2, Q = 1.25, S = -0.2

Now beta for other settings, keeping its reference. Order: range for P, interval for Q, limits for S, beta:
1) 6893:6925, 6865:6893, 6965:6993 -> 4.5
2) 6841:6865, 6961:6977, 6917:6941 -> 5.4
